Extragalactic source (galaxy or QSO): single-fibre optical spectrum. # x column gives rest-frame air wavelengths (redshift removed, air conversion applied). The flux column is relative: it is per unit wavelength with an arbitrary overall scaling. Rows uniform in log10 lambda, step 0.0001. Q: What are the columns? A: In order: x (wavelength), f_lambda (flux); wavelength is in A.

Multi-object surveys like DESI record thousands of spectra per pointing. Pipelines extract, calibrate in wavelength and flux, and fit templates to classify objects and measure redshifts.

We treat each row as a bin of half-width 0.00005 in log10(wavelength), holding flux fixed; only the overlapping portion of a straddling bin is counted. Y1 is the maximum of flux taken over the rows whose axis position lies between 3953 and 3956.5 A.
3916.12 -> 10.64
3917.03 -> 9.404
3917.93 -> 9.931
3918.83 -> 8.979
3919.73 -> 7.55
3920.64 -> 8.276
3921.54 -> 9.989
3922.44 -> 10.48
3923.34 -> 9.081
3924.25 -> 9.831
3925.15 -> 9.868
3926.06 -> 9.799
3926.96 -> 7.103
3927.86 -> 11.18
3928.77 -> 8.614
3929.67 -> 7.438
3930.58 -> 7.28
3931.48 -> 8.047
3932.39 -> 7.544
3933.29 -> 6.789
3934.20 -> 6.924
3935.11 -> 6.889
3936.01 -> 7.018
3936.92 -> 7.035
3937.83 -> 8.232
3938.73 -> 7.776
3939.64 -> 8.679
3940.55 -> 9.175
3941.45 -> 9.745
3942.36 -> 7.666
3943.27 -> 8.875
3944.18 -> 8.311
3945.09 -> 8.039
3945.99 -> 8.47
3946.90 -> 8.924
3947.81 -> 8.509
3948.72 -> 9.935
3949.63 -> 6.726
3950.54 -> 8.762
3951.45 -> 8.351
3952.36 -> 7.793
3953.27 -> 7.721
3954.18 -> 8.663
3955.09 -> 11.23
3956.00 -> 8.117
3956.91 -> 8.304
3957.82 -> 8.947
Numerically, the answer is 11.23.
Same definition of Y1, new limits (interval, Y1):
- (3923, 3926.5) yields 9.868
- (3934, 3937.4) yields 7.035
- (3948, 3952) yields 9.935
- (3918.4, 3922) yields 9.989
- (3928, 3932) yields 8.614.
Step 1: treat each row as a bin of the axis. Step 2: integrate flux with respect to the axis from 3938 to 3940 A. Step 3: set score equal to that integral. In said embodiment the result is 16.4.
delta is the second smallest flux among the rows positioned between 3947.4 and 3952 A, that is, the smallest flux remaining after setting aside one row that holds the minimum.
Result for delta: 8.351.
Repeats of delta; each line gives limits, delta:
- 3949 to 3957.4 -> 7.721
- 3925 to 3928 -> 9.799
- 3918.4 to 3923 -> 8.276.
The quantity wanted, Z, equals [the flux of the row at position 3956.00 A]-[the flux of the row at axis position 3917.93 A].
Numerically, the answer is -2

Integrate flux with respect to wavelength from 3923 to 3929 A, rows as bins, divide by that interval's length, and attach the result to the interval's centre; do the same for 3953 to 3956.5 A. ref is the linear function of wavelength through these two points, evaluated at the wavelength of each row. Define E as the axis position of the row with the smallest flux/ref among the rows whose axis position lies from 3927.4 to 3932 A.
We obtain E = 3930.58 A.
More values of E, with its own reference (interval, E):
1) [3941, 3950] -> 3949.63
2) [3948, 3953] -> 3949.63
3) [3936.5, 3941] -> 3936.92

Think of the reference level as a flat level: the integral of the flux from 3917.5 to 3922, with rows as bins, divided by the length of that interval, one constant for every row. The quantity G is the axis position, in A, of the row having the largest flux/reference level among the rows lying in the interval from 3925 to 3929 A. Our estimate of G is 3927.86 A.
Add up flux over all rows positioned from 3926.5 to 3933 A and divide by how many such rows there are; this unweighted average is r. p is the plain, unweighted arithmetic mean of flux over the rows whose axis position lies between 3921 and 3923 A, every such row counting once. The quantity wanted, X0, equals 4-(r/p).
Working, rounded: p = 10.2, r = 8.2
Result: 3.20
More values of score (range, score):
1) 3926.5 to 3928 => 13.2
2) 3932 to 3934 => 14.3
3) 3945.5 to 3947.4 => 16.5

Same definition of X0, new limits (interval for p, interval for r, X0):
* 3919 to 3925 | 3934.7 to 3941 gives 3.15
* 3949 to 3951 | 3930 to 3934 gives 3.04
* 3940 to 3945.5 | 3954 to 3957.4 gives 2.95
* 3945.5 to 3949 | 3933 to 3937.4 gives 3.23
